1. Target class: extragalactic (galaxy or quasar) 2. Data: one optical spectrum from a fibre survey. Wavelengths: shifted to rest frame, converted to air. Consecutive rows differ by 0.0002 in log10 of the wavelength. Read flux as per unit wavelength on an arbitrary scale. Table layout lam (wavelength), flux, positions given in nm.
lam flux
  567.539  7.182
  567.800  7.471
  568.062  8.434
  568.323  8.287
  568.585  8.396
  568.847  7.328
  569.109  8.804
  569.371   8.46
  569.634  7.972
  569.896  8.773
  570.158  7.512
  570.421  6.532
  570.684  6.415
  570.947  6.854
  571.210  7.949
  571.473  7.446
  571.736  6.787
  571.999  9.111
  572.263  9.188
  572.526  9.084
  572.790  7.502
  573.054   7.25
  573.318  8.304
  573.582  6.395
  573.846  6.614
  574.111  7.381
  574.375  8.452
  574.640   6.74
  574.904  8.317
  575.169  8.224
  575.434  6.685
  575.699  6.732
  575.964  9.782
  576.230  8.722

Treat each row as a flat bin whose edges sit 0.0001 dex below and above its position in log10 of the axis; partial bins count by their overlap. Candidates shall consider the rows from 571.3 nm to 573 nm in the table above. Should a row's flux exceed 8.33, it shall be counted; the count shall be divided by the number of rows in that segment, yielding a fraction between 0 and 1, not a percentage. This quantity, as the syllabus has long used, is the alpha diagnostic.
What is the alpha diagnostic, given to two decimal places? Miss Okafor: 0.50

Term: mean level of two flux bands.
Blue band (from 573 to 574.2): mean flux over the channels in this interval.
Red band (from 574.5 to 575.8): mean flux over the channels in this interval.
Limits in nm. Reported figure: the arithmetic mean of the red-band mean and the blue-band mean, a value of 7.3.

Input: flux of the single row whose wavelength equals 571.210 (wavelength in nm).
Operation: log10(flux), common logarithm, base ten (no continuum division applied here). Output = 0.900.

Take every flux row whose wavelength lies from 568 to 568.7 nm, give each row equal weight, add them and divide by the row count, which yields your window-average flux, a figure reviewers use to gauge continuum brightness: 8.37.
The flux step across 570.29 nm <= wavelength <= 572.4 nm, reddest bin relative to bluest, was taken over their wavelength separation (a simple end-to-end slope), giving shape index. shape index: 1.4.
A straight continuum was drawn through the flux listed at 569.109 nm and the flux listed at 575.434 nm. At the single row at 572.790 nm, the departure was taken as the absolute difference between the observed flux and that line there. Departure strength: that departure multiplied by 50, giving 3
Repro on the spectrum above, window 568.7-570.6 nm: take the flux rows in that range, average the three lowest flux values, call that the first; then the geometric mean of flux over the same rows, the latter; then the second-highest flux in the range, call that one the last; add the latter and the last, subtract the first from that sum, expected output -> 9.5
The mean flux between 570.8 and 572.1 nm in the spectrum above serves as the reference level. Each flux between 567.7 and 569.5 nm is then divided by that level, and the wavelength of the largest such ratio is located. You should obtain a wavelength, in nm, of 569.109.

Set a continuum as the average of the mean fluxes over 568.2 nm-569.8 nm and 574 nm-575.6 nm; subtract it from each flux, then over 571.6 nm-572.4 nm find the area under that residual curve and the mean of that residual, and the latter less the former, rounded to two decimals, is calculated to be 0.09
